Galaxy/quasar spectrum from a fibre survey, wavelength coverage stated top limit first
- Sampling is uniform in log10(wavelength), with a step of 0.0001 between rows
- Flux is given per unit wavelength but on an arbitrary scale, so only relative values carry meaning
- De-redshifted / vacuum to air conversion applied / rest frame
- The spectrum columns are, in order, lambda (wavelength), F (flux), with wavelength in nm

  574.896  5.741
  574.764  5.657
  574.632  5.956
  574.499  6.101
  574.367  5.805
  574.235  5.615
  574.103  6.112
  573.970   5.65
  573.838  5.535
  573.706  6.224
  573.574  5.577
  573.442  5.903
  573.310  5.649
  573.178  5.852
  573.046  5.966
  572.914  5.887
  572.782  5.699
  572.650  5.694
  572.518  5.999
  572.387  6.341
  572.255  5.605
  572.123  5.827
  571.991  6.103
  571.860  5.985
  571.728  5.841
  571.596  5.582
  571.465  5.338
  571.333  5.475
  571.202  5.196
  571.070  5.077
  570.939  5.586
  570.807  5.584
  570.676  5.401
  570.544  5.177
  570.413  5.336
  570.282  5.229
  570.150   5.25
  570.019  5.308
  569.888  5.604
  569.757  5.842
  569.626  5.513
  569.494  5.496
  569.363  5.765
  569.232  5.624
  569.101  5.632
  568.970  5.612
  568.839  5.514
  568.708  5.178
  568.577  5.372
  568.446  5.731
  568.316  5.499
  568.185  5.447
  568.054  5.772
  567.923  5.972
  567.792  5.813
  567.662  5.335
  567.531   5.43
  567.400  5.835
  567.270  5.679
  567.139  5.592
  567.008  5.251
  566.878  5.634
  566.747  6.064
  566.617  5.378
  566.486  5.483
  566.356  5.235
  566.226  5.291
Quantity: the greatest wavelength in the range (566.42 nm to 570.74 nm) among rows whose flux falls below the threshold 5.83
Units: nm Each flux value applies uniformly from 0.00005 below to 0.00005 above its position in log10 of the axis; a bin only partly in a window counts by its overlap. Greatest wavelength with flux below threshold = 570.676 nm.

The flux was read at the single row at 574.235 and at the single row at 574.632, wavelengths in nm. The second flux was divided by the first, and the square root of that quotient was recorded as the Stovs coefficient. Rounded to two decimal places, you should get 1.03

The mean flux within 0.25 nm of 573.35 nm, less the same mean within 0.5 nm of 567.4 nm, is 0.18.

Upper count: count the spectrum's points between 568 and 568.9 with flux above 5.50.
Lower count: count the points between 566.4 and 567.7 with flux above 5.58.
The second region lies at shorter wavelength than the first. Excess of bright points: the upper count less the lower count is -2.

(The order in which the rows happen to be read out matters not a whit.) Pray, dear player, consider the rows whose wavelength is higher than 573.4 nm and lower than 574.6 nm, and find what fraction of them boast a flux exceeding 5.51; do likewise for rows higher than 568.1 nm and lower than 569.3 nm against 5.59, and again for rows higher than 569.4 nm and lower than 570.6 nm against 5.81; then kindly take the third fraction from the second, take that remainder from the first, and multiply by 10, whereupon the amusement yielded 7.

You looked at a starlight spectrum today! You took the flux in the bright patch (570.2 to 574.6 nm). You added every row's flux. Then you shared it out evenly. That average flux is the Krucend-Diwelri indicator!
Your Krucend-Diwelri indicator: 5.70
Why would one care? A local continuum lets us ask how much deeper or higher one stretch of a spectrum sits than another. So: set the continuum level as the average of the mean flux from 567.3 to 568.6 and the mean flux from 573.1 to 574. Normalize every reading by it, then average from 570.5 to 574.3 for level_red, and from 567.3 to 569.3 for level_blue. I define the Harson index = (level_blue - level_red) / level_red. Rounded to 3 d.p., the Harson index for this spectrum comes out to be -0.021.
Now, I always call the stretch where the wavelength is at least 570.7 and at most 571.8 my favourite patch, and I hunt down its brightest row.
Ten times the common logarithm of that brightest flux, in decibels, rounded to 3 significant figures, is 7.66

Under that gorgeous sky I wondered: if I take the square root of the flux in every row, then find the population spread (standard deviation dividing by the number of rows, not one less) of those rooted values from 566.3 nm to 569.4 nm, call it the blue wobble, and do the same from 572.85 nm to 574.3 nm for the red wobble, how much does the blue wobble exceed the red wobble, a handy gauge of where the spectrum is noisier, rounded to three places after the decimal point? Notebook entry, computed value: 0.003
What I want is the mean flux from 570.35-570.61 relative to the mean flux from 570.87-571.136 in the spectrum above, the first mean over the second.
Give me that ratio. 0.99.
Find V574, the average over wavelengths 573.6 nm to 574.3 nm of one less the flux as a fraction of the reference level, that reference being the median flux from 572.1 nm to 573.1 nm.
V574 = 0.01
